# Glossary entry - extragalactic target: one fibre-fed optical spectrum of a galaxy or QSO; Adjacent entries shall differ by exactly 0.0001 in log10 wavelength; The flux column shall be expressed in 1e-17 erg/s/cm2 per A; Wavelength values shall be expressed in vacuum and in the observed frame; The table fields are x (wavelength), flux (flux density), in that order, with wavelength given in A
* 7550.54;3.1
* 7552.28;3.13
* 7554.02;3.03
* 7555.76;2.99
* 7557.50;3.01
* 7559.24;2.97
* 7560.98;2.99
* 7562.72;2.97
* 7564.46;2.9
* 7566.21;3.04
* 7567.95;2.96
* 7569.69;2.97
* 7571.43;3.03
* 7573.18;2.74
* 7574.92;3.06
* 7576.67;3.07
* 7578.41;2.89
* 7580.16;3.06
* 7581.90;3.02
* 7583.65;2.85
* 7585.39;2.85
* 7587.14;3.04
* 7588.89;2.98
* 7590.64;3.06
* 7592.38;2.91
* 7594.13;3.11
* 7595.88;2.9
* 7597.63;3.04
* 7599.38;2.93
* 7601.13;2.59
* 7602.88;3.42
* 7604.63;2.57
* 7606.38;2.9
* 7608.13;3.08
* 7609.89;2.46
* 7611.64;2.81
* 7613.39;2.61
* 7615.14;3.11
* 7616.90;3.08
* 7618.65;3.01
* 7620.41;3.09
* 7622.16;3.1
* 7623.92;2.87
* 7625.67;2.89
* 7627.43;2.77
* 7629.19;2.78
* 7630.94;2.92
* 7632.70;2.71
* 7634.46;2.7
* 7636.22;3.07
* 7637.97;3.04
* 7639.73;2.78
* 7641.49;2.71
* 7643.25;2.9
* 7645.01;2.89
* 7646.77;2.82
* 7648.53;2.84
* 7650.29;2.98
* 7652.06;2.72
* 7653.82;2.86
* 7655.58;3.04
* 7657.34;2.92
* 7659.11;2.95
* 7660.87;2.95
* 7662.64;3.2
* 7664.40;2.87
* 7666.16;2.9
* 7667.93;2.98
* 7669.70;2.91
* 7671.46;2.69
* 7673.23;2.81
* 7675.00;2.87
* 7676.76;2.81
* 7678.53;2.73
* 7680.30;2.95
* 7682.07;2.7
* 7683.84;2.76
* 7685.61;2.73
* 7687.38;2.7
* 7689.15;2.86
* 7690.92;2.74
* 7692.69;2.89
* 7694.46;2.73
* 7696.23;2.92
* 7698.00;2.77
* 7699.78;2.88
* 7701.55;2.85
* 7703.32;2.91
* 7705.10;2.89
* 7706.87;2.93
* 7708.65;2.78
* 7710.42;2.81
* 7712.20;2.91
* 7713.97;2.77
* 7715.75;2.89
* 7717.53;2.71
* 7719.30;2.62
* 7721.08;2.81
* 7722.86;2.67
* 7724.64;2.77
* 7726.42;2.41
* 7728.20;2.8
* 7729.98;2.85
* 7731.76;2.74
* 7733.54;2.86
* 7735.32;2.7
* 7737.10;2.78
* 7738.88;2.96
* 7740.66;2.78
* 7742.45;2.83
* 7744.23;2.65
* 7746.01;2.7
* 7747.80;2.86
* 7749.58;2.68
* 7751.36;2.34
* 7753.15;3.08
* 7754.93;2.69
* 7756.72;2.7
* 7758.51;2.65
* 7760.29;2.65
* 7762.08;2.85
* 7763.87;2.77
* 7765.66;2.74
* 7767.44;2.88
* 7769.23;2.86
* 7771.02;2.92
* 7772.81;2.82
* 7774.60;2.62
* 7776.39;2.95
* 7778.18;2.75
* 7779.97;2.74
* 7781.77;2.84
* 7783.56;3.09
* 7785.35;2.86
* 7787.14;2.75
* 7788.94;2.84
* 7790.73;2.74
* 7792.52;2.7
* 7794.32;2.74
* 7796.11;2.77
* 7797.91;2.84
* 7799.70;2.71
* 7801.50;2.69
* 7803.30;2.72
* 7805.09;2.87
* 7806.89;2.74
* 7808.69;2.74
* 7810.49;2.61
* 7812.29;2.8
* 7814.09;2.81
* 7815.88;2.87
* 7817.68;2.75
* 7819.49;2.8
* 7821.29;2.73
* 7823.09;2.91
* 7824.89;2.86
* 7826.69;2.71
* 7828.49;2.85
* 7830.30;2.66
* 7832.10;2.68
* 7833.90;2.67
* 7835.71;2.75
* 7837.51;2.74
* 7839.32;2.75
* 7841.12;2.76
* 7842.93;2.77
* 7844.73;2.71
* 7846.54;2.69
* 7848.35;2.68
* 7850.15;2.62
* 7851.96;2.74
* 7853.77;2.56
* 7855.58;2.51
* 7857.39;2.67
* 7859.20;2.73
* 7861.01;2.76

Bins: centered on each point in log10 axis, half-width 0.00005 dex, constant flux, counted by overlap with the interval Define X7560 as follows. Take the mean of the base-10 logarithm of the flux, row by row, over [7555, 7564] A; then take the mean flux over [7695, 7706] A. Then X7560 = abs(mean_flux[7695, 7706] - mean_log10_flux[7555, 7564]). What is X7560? 2.39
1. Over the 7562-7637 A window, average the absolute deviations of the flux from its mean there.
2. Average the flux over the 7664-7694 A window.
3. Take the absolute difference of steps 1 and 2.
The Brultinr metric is 2.68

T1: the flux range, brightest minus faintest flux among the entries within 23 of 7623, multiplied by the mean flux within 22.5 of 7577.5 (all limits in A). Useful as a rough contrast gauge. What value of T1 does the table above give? 2.9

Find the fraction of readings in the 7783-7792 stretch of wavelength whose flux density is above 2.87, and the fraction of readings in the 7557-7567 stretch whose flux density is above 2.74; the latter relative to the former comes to 5.0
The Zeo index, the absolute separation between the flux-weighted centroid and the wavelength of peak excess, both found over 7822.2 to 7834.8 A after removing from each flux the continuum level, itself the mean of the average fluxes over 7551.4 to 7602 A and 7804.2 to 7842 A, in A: 8.2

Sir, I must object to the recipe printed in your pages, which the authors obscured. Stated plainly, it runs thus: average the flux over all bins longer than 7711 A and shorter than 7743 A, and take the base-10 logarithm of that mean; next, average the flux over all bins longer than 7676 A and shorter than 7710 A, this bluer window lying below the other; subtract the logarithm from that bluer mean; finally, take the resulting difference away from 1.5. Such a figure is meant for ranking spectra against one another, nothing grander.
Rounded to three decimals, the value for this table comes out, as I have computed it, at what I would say -0.875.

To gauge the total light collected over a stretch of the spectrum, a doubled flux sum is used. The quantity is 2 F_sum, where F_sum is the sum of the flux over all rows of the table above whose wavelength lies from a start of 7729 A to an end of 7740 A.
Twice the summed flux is 33.8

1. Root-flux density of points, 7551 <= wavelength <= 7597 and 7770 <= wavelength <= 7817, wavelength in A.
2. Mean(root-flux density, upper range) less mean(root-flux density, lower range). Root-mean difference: -0.06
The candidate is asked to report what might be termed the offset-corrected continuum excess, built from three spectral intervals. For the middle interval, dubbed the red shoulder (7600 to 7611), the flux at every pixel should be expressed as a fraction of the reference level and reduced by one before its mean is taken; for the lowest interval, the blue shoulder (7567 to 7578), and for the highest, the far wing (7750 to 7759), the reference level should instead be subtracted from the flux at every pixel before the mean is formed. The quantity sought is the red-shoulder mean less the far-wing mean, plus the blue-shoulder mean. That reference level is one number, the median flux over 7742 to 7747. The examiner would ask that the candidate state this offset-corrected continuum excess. 0.33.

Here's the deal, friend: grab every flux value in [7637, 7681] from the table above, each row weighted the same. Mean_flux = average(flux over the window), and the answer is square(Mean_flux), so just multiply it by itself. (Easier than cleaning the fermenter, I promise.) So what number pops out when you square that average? 8.3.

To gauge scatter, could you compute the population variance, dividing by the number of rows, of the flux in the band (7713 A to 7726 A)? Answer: 0.0070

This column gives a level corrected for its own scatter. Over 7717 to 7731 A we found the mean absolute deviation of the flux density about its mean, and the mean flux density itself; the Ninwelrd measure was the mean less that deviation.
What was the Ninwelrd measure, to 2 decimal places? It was 2.60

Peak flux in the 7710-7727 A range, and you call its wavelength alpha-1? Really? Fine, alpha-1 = 7712.20 A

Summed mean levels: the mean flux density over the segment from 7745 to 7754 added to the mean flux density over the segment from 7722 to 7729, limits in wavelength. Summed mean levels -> 5.39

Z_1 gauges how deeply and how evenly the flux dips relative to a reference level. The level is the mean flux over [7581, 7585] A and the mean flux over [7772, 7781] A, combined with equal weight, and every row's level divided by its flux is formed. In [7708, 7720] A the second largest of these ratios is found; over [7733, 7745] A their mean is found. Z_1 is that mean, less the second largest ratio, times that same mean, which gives -0.03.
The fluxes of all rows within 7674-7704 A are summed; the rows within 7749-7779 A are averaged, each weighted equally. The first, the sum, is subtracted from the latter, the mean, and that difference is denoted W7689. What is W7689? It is -45.0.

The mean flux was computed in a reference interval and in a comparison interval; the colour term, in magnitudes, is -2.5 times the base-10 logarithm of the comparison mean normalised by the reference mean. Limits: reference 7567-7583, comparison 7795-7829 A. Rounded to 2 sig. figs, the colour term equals 0.075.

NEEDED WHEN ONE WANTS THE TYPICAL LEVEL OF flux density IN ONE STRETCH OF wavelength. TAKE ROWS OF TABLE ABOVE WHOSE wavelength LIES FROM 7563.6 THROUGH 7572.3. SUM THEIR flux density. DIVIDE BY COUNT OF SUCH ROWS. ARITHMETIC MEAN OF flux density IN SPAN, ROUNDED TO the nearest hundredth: 2.98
